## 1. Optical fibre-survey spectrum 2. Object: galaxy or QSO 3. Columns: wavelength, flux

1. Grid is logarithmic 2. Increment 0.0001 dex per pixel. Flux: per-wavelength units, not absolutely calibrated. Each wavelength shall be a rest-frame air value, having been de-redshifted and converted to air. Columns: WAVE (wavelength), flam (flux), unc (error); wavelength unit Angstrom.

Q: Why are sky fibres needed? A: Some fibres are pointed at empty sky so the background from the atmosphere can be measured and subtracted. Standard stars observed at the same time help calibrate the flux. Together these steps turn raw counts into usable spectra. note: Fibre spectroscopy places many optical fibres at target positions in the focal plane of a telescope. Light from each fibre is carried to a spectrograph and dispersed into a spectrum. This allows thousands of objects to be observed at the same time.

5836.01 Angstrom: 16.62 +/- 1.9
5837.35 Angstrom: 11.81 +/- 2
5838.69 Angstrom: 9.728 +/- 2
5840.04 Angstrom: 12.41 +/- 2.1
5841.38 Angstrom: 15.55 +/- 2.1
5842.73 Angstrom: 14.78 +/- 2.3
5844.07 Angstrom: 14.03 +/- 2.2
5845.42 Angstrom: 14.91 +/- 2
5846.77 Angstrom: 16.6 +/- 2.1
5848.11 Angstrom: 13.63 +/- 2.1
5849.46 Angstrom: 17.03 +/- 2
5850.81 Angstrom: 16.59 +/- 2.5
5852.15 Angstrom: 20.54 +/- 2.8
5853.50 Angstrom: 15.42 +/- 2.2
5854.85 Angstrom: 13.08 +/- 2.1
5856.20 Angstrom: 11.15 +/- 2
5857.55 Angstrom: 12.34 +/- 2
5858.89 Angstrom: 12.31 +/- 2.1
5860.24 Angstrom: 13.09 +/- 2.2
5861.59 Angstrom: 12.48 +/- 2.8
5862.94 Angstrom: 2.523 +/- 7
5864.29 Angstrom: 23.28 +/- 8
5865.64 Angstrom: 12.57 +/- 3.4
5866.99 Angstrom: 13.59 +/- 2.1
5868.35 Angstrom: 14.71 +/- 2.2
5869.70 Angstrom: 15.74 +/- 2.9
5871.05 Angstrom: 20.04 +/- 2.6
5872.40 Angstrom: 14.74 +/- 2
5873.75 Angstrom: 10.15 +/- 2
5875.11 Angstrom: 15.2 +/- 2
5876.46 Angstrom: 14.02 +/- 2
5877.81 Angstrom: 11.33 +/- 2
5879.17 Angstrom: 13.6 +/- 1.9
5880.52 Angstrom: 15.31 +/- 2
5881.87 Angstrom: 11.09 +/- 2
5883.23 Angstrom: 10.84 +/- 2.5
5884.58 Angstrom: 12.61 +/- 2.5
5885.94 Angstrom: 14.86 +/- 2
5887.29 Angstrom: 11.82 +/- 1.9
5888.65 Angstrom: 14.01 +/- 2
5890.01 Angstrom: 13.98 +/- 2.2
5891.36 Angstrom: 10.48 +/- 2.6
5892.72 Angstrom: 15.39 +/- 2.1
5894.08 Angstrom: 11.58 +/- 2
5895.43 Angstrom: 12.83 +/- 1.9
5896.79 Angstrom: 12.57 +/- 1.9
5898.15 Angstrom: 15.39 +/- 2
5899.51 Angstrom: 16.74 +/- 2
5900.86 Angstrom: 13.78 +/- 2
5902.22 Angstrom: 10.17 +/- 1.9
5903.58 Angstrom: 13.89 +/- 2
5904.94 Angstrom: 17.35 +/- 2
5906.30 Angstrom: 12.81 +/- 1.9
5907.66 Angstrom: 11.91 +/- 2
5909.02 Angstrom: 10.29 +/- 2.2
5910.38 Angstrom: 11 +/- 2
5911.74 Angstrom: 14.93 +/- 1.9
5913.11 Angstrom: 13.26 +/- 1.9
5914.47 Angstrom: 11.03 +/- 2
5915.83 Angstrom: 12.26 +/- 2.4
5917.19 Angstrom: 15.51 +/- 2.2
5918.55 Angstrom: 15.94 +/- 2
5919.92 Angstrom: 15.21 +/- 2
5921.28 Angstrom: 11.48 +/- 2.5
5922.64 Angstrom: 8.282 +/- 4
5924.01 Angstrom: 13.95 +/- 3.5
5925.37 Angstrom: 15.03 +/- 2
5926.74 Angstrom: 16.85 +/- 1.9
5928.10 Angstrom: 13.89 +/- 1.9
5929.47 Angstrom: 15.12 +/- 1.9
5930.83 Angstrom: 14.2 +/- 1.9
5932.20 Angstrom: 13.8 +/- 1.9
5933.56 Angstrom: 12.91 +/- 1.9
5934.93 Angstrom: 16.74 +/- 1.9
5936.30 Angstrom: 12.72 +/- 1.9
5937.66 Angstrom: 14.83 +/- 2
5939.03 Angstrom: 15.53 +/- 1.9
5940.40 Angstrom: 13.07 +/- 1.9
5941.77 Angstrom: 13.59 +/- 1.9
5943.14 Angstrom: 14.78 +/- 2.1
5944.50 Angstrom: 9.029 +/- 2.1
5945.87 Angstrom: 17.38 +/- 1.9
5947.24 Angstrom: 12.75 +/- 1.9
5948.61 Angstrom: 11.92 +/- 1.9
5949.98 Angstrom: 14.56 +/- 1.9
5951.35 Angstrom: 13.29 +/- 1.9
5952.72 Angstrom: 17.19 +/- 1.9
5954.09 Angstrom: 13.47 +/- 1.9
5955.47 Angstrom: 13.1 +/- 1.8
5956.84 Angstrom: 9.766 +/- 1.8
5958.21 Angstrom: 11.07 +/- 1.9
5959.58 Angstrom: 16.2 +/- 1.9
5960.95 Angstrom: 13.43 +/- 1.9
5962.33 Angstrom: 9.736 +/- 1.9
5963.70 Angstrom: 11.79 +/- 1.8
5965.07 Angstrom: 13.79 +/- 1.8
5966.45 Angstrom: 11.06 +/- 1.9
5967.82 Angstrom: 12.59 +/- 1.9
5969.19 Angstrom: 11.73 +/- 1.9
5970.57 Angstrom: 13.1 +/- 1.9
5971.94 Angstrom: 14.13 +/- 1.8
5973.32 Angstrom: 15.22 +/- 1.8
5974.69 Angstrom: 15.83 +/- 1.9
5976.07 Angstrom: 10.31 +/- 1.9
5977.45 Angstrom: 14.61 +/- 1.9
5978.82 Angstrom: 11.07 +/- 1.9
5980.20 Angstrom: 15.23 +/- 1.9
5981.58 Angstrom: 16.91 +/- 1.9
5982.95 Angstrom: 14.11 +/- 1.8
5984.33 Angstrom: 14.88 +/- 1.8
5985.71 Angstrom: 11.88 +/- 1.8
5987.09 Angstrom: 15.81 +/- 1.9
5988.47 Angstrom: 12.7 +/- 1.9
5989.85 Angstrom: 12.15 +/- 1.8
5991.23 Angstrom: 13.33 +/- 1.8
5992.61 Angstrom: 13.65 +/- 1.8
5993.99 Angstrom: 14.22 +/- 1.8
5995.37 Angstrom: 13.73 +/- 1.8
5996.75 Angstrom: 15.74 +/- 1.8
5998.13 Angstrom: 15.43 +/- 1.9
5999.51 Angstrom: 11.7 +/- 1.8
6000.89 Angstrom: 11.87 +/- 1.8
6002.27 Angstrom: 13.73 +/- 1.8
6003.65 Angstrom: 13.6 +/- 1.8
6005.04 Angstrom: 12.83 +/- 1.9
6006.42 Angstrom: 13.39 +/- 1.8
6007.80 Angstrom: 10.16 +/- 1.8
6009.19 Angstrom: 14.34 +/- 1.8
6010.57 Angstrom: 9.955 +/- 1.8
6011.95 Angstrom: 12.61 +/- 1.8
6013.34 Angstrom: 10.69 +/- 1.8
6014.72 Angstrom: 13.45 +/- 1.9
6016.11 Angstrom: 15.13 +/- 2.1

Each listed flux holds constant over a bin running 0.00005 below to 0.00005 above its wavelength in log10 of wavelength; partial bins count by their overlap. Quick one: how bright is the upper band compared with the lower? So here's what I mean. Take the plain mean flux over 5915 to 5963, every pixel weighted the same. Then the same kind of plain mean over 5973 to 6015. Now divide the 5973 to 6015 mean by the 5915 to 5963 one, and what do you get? 0.98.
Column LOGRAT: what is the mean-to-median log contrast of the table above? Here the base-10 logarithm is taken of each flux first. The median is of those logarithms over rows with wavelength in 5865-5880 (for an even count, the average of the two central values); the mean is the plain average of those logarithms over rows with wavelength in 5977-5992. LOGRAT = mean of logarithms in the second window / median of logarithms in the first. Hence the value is 0.993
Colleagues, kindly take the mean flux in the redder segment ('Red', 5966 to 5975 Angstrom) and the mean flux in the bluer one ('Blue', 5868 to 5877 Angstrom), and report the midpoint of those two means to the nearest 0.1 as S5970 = 14.2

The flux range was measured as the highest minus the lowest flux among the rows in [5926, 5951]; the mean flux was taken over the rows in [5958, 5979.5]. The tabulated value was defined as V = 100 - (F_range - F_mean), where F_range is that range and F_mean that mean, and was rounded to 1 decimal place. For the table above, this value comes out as 104.5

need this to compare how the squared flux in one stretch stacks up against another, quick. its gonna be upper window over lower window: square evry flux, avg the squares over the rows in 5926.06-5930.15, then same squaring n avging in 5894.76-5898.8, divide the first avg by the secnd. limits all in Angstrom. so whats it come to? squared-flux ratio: 1.3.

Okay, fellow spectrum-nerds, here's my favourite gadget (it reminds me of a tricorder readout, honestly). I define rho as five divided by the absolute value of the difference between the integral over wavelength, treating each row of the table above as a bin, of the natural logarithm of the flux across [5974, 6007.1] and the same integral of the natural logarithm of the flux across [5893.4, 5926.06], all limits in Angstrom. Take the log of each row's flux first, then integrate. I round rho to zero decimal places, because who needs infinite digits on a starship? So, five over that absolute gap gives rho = 2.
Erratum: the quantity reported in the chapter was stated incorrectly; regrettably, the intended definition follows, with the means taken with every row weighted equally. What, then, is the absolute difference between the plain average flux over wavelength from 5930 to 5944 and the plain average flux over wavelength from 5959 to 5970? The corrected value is 1.7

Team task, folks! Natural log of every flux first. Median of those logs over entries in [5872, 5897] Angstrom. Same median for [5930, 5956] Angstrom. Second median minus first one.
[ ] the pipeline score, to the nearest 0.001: 0.058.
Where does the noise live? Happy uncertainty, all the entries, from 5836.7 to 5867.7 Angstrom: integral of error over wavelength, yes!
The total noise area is 84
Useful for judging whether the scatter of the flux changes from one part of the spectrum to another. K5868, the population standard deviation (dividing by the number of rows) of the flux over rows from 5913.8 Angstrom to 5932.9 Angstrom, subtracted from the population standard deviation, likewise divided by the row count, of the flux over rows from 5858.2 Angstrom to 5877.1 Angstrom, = 2.3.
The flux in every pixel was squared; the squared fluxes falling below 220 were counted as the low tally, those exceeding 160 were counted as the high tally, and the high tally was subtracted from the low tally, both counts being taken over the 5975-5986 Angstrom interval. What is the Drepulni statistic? 0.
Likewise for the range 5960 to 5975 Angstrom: 3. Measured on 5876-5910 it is 5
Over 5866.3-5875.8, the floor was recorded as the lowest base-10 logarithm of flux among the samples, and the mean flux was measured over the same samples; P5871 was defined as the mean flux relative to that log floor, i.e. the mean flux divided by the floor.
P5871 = 14.8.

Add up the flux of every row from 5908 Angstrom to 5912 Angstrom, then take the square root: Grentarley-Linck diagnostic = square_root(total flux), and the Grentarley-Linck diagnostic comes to 6.02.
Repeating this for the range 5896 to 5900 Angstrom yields 6.69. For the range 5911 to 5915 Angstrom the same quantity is 6.26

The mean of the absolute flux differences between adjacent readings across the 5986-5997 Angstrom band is 1.2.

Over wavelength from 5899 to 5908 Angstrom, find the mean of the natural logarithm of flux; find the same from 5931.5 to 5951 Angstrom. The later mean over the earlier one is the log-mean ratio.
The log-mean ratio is 1.00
